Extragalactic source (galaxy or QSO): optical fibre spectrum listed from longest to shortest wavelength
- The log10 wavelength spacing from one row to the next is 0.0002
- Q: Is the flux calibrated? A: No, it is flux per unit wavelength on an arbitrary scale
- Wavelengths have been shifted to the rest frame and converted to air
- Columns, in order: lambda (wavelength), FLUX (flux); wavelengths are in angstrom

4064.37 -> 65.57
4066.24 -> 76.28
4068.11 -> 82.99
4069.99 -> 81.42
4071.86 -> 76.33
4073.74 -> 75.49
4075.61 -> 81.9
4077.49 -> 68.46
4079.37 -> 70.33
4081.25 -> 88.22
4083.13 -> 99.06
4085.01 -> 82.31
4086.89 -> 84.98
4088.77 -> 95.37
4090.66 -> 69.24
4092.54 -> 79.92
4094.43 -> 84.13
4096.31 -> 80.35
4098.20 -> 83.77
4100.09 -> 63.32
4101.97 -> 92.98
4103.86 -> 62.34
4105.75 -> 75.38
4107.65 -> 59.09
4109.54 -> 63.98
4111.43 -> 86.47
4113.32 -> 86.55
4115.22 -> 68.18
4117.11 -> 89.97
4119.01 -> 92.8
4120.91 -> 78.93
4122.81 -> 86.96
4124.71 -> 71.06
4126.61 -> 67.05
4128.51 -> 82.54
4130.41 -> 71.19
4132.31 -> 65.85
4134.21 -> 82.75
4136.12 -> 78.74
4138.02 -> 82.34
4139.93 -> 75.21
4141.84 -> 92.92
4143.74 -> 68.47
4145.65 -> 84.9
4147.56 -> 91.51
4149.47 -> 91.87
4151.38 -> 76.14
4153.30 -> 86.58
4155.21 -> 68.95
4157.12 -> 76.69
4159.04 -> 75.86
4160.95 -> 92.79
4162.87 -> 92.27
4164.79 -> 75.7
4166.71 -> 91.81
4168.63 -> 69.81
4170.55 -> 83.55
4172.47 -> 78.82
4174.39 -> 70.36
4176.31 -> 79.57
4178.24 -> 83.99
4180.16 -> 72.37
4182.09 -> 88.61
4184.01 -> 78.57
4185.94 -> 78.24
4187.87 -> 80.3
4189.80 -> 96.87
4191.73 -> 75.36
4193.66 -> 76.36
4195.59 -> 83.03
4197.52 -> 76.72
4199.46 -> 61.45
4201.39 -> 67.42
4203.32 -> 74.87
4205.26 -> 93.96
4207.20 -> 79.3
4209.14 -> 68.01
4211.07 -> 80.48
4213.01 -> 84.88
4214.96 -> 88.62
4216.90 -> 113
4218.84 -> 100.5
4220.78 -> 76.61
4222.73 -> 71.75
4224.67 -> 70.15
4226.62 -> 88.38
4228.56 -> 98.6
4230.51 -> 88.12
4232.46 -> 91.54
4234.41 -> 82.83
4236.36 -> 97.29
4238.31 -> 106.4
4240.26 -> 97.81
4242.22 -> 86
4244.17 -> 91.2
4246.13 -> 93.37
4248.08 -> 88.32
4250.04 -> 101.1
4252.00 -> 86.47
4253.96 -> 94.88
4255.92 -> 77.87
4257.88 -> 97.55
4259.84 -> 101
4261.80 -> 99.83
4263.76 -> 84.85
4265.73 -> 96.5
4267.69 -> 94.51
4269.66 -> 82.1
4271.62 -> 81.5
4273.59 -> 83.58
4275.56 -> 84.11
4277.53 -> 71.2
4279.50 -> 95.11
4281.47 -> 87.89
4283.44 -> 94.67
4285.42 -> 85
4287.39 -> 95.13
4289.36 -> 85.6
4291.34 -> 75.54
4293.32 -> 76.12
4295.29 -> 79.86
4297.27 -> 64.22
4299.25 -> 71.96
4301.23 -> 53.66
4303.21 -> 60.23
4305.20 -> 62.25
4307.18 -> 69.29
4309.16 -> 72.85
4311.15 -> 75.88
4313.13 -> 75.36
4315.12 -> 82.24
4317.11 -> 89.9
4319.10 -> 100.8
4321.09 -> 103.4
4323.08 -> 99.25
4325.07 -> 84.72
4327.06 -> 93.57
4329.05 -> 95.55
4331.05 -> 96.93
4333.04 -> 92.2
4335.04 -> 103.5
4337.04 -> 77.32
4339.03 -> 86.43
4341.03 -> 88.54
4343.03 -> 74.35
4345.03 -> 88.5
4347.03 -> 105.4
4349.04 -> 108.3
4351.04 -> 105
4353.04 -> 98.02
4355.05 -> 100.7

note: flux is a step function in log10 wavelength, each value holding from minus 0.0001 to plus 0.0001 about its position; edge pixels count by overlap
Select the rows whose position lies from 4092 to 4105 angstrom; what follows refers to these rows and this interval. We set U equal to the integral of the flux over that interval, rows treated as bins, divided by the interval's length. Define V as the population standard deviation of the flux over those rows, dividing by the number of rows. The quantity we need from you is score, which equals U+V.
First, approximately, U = 78.0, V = 10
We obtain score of 88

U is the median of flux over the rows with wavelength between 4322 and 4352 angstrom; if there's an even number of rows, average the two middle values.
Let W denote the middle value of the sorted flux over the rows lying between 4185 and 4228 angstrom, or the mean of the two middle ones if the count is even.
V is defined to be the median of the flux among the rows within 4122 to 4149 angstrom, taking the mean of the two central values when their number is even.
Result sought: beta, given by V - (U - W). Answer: 66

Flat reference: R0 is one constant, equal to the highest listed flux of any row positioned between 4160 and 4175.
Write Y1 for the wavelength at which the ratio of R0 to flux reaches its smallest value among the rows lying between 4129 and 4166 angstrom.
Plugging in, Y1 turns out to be 4141.84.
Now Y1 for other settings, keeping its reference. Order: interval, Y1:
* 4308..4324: 4321.09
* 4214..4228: 4216.90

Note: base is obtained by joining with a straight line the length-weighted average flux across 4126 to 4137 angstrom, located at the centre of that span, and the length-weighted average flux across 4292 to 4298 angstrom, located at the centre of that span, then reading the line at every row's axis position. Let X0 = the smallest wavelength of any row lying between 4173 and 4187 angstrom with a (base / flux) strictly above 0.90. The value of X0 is 4174.39 angstrom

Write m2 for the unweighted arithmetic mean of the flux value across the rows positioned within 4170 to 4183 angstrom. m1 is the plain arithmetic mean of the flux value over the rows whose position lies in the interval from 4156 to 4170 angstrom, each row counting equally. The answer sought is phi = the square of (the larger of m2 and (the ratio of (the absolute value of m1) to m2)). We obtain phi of 6338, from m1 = 82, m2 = 79.6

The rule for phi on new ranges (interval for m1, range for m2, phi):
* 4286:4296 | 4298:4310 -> 4230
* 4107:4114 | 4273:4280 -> 6972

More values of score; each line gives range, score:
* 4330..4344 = 98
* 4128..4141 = 83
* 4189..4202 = 87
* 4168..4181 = 83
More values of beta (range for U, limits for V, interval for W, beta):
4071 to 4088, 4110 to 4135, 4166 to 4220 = 80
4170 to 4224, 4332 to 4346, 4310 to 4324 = 99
